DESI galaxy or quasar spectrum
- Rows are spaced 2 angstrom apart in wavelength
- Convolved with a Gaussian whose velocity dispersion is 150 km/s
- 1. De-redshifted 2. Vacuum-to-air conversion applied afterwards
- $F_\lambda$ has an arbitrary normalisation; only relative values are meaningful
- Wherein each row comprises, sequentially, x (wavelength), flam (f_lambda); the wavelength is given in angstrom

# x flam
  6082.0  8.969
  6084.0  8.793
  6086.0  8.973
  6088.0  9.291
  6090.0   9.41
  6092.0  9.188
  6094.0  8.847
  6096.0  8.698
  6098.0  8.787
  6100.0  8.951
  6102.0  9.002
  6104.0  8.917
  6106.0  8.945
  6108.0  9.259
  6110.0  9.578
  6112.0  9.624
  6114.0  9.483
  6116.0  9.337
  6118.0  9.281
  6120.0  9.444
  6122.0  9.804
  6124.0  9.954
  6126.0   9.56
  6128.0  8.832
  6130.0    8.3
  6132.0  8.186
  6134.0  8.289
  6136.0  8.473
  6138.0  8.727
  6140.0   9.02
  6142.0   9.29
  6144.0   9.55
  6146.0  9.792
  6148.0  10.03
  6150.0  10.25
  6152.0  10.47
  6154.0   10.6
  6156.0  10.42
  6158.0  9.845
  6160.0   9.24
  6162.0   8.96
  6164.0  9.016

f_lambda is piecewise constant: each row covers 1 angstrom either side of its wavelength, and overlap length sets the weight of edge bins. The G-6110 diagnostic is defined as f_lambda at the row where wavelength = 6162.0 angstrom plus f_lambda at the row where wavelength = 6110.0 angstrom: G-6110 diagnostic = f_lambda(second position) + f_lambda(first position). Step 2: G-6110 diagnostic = 18.5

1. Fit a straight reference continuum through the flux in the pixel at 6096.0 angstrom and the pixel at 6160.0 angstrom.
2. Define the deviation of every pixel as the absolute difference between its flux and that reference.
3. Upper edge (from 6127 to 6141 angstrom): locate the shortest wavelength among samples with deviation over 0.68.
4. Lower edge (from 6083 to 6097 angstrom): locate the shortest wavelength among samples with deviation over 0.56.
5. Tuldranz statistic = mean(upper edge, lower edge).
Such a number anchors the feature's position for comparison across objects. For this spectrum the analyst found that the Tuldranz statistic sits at 6109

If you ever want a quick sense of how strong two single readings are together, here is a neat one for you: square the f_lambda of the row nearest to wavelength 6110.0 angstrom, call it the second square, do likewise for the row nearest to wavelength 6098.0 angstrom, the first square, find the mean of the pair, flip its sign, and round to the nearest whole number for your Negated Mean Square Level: -84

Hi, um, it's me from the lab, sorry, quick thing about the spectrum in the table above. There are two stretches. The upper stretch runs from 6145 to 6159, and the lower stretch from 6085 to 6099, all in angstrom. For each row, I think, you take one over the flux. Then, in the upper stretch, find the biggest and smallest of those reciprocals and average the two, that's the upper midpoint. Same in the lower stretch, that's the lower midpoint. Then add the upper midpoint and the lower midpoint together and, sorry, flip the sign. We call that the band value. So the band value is -0.209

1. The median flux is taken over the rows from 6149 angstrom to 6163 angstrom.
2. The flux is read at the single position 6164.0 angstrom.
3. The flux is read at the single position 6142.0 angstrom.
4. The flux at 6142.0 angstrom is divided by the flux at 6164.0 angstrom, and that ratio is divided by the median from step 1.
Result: 0.101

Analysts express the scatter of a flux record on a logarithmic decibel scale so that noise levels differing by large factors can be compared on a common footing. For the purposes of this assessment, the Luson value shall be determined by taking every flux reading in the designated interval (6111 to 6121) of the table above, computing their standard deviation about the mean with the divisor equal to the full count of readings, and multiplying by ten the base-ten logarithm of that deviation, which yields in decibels -9.2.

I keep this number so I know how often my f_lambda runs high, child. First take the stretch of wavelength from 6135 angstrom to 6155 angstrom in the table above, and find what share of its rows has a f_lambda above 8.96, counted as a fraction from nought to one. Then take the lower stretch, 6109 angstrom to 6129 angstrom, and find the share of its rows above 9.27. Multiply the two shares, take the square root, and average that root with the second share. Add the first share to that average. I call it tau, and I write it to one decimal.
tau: 1.7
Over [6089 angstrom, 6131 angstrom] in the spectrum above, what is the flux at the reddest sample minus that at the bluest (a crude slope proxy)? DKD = -1.1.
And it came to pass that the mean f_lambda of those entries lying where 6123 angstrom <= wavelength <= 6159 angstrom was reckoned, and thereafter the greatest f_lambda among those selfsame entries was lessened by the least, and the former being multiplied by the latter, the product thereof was 22.7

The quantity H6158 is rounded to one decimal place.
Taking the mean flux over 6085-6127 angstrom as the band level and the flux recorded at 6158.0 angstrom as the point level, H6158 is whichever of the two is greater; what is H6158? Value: 9.8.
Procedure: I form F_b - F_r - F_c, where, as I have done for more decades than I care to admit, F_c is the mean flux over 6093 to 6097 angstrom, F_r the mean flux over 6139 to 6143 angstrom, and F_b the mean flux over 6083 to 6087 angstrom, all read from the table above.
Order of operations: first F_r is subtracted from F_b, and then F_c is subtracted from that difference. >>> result -9.0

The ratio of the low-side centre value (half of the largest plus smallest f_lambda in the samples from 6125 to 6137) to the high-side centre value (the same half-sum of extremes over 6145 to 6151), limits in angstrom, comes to 0.885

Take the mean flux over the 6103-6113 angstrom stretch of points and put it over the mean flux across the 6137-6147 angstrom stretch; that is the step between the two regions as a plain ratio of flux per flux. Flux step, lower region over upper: 1.00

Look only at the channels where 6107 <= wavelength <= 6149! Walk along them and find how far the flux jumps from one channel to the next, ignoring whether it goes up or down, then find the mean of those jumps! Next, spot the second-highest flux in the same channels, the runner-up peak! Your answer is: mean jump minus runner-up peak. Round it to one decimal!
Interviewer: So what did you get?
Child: -9.7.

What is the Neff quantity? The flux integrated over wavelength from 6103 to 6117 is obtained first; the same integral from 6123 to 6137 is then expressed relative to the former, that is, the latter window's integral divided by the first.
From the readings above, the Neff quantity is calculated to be 0.95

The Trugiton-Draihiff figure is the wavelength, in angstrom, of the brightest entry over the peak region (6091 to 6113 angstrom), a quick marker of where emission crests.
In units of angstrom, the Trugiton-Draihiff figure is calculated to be 6112.0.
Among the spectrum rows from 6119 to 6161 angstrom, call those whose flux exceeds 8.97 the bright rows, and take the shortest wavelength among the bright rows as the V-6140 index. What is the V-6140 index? 6120.0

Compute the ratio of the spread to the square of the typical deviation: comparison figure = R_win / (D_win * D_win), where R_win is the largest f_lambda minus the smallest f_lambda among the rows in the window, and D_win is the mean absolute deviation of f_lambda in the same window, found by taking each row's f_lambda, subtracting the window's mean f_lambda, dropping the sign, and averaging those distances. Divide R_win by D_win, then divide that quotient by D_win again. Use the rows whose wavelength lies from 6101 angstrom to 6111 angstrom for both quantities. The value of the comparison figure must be 13.3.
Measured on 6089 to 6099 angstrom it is 11.4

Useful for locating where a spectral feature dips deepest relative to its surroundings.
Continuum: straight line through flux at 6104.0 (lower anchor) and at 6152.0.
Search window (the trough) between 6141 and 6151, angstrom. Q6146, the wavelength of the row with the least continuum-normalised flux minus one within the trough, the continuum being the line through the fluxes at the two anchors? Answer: 6142.0 angstrom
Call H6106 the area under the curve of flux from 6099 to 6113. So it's 129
